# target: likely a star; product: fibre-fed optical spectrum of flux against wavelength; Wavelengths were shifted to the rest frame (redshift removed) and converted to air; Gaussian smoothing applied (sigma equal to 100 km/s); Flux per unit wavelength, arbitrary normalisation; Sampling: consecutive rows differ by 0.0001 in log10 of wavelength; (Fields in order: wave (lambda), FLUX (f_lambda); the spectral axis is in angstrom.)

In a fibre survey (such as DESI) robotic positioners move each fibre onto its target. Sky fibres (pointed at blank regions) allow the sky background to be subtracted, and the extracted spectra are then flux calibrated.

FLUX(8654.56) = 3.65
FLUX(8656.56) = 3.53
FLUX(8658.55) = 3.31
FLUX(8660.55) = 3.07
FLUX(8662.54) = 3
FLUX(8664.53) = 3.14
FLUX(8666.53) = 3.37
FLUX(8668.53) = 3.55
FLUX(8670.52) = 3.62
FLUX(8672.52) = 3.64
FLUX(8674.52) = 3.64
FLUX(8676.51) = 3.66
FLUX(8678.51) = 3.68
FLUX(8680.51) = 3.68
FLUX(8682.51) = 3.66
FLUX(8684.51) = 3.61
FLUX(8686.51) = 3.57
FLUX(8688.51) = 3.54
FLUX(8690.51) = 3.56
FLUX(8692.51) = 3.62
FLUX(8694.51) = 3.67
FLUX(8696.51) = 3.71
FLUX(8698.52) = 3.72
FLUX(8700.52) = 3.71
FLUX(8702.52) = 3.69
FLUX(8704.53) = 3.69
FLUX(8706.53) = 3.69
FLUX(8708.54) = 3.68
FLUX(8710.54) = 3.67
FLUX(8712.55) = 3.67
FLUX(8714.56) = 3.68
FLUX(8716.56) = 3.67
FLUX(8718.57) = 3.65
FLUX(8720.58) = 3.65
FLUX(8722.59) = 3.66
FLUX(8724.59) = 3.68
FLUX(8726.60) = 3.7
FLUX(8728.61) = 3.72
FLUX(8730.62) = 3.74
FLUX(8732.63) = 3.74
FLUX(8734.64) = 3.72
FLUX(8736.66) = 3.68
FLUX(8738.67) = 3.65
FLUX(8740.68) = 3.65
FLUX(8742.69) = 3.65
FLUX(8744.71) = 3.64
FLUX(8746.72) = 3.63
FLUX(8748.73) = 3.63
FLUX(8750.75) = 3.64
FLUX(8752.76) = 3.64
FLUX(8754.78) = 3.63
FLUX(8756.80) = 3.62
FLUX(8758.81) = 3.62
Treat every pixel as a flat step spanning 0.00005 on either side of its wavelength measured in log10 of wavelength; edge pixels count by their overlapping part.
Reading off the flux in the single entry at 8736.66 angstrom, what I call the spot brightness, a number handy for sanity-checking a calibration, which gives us 3.68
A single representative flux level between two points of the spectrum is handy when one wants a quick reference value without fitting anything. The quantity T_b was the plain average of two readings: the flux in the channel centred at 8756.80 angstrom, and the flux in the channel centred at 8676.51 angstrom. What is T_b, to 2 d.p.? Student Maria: 3.64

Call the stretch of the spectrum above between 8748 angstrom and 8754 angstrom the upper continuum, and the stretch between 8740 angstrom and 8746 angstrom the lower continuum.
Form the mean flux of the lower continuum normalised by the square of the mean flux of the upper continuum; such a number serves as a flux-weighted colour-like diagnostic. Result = 0.276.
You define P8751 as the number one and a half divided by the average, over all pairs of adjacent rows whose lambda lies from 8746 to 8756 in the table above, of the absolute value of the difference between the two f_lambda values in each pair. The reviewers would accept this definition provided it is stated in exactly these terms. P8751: 300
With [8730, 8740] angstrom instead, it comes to 67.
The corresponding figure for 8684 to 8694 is 40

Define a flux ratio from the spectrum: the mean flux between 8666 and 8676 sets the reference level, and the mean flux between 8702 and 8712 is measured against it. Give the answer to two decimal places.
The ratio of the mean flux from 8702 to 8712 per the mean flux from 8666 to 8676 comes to 1.03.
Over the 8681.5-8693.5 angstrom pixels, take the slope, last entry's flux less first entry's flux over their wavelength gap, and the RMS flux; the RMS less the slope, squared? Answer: 12.94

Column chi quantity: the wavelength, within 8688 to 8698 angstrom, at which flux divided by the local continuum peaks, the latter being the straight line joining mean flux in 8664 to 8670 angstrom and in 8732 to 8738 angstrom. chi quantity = 8696.51 angstrom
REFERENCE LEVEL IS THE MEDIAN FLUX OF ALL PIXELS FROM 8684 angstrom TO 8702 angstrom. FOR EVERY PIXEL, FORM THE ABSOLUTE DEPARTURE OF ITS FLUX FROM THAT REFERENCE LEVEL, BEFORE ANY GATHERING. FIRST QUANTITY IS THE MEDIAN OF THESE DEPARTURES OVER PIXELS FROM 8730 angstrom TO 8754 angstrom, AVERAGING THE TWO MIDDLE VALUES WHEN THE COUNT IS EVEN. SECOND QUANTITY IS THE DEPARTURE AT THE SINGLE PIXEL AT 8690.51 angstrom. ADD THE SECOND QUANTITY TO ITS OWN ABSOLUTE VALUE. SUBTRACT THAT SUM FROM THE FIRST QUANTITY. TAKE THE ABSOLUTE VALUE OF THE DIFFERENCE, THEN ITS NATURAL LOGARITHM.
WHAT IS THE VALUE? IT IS -2.41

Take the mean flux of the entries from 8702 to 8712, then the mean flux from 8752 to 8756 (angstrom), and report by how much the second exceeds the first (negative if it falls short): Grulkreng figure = -0.05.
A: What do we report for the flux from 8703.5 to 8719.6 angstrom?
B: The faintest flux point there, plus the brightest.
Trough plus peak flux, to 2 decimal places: 7.34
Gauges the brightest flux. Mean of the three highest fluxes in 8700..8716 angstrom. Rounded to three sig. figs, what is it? 3.70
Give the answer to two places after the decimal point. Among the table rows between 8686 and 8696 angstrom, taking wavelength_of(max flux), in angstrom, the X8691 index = 8694.51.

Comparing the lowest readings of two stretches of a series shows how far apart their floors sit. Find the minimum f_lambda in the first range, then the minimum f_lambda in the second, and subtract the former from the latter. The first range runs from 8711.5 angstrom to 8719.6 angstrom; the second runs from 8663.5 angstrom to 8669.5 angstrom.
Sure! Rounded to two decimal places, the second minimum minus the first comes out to -0.51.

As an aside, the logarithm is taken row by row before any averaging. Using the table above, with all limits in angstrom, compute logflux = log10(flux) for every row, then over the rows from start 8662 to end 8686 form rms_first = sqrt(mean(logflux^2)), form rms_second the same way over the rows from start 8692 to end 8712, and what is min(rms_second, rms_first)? 0.546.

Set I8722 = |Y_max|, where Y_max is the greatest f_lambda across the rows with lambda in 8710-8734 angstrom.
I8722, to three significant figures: 3.74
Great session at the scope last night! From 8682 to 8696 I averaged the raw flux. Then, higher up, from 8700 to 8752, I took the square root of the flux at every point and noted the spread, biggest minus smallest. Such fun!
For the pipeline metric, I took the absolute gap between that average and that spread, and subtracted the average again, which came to -0.029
